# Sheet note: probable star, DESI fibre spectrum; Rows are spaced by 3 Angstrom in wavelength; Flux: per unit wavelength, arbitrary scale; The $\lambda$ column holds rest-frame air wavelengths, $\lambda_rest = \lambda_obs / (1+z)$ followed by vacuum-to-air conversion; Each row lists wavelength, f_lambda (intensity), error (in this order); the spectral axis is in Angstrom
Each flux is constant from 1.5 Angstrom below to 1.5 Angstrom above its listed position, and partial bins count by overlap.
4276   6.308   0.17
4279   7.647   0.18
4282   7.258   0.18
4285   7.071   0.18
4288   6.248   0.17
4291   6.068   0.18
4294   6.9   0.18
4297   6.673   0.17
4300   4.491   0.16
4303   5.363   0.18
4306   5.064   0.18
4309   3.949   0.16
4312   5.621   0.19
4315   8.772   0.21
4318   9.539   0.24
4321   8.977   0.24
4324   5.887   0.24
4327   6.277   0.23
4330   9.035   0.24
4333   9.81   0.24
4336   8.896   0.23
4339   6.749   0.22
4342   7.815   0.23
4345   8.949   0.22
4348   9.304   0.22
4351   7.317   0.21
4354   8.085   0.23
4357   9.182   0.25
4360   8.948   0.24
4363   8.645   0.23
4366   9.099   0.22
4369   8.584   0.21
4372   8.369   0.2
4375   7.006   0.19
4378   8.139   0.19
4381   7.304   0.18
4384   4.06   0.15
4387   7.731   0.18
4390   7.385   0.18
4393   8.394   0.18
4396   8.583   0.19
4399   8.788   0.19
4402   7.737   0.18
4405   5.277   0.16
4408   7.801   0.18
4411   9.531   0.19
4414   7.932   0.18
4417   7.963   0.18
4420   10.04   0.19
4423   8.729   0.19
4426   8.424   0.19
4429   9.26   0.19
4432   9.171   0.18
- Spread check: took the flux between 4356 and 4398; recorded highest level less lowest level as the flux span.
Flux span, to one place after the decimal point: 5.1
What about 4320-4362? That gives 3.9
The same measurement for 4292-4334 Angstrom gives 5.9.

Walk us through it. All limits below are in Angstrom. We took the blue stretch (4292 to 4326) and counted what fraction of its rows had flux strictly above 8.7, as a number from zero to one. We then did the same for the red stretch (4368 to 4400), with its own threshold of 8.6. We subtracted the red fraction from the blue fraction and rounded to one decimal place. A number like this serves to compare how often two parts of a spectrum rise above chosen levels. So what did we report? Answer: 0.2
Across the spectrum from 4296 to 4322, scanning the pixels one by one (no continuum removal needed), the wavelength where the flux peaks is 4318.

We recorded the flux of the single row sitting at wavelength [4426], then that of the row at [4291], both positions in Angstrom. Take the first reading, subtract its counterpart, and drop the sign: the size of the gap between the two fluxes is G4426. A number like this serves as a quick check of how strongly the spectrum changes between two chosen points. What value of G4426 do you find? 2.4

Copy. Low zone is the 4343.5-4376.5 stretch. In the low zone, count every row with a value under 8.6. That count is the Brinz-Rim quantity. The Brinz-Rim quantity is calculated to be 5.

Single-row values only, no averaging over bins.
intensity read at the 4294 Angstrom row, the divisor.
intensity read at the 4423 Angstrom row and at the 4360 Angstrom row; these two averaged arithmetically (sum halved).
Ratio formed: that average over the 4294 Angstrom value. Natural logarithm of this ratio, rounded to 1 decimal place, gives 0.2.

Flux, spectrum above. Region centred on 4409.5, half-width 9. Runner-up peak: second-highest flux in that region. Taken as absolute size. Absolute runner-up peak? 7.96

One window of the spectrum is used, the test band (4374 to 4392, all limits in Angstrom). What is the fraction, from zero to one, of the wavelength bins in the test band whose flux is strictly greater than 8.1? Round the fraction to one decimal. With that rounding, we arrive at 0.2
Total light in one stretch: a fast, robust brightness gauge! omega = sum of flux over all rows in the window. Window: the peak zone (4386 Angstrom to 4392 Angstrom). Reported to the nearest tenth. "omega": 15.1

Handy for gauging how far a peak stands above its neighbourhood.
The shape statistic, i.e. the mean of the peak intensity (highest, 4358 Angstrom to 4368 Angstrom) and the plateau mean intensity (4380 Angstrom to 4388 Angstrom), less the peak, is -1.4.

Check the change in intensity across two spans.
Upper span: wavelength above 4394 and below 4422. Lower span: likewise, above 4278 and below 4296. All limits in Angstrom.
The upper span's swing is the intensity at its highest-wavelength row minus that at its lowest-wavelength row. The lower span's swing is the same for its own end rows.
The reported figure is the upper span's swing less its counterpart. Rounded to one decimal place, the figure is 2.2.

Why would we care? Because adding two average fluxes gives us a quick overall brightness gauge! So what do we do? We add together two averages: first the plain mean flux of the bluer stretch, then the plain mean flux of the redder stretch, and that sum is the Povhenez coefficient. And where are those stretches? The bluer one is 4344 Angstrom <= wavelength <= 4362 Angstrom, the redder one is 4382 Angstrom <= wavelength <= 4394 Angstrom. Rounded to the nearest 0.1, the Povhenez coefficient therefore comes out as 15.5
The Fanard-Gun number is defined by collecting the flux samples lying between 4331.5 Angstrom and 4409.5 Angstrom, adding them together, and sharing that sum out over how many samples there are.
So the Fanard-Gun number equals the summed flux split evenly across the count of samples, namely 8.0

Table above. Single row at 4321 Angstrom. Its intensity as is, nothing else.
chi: 8.977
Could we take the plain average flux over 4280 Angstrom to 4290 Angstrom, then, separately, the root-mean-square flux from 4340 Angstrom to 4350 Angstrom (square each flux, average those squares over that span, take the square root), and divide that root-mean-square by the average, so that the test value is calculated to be 1.3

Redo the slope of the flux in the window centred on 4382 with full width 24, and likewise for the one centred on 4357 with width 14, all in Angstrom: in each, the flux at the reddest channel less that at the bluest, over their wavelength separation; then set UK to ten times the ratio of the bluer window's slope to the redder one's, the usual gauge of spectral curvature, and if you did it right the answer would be 930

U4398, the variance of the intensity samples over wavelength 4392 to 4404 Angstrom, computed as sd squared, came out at 0.2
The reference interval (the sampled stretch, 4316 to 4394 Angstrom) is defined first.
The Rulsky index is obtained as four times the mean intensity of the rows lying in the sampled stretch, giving 32.2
